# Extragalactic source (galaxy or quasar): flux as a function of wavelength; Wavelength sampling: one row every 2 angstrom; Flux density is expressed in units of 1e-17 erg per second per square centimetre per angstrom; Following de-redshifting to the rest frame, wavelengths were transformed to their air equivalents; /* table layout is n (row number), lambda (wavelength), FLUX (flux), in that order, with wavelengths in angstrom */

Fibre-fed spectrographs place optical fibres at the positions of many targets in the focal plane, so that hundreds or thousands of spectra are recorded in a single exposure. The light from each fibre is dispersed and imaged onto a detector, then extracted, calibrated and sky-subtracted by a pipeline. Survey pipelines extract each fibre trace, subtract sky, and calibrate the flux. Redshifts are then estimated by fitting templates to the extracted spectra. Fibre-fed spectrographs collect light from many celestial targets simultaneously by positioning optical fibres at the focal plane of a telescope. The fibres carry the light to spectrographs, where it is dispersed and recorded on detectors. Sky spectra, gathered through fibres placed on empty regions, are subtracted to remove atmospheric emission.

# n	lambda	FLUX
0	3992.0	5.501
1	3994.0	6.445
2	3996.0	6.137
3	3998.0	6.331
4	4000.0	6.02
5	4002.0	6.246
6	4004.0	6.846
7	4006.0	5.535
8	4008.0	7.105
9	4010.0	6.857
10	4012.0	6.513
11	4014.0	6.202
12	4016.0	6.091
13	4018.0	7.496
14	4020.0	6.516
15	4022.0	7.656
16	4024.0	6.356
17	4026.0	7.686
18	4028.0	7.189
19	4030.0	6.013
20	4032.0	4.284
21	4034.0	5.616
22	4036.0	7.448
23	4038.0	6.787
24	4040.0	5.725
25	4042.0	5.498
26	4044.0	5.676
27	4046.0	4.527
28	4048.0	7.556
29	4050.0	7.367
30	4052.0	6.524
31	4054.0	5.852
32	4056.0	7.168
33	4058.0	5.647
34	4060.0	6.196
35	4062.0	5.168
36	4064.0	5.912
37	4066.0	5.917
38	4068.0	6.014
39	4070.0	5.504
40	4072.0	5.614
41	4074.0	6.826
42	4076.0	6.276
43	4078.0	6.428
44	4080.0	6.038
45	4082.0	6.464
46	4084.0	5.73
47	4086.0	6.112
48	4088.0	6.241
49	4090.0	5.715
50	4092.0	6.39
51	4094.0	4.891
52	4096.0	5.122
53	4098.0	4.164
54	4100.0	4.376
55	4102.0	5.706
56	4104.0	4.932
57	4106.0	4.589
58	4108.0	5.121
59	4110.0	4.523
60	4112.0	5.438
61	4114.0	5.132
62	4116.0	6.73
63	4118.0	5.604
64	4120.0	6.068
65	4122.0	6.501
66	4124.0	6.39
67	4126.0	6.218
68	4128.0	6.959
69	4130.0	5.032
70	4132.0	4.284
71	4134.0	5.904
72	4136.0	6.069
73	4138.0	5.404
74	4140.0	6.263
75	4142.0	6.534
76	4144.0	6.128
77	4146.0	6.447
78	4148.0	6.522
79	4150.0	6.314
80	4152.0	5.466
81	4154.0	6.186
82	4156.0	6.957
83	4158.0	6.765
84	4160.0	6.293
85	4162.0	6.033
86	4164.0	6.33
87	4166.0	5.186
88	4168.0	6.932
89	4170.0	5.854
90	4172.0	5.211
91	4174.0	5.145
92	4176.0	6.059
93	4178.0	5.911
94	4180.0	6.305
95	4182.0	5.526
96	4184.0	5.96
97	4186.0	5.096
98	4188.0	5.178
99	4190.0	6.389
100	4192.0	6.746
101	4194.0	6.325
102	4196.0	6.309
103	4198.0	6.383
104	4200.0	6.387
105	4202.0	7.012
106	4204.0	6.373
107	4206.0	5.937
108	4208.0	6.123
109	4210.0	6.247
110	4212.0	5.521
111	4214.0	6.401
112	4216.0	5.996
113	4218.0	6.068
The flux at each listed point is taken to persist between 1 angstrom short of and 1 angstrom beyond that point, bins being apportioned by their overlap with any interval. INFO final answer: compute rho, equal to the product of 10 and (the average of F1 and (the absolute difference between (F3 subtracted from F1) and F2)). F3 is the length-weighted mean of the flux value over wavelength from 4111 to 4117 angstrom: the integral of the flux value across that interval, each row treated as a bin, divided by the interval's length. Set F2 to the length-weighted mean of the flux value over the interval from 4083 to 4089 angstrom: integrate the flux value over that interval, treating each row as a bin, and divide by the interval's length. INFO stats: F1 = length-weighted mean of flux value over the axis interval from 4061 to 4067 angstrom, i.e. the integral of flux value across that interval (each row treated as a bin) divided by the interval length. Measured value 59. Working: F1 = 5.67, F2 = 6.03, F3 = 5.77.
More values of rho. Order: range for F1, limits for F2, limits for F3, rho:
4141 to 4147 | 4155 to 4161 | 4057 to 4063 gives 62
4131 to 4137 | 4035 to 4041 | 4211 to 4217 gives 63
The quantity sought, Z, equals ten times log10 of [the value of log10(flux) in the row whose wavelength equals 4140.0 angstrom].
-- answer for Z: -0.99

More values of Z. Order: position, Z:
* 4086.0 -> -1.04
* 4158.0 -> -0.81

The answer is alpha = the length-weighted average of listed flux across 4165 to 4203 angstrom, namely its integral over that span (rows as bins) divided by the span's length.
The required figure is 6.0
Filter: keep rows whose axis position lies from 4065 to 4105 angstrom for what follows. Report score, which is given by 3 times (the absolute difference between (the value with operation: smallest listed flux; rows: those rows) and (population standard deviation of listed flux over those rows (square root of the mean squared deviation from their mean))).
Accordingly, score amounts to 10.4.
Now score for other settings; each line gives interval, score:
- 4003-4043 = 10.3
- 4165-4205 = 13.5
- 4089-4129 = 10.1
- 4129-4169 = 10.9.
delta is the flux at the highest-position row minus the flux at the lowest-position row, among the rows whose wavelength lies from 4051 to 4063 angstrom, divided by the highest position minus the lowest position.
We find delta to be -0.14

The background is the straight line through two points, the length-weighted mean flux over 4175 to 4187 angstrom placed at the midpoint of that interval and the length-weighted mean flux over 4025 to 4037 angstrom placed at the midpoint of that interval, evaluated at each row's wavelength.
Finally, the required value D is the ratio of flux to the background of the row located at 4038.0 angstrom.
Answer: 1.07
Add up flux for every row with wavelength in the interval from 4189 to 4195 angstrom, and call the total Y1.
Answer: 19.5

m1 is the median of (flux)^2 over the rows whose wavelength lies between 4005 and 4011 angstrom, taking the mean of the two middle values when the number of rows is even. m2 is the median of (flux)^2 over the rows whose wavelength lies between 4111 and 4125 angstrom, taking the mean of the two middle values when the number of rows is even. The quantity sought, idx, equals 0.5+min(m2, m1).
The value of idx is 37.3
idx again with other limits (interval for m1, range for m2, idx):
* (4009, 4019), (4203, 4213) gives 38.0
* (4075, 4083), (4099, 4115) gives 25.8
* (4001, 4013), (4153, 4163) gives 40.1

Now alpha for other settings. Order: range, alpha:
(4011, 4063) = 6.3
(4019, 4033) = 6.5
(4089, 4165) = 5.8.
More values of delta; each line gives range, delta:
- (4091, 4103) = -0.07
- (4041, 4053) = 0.10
